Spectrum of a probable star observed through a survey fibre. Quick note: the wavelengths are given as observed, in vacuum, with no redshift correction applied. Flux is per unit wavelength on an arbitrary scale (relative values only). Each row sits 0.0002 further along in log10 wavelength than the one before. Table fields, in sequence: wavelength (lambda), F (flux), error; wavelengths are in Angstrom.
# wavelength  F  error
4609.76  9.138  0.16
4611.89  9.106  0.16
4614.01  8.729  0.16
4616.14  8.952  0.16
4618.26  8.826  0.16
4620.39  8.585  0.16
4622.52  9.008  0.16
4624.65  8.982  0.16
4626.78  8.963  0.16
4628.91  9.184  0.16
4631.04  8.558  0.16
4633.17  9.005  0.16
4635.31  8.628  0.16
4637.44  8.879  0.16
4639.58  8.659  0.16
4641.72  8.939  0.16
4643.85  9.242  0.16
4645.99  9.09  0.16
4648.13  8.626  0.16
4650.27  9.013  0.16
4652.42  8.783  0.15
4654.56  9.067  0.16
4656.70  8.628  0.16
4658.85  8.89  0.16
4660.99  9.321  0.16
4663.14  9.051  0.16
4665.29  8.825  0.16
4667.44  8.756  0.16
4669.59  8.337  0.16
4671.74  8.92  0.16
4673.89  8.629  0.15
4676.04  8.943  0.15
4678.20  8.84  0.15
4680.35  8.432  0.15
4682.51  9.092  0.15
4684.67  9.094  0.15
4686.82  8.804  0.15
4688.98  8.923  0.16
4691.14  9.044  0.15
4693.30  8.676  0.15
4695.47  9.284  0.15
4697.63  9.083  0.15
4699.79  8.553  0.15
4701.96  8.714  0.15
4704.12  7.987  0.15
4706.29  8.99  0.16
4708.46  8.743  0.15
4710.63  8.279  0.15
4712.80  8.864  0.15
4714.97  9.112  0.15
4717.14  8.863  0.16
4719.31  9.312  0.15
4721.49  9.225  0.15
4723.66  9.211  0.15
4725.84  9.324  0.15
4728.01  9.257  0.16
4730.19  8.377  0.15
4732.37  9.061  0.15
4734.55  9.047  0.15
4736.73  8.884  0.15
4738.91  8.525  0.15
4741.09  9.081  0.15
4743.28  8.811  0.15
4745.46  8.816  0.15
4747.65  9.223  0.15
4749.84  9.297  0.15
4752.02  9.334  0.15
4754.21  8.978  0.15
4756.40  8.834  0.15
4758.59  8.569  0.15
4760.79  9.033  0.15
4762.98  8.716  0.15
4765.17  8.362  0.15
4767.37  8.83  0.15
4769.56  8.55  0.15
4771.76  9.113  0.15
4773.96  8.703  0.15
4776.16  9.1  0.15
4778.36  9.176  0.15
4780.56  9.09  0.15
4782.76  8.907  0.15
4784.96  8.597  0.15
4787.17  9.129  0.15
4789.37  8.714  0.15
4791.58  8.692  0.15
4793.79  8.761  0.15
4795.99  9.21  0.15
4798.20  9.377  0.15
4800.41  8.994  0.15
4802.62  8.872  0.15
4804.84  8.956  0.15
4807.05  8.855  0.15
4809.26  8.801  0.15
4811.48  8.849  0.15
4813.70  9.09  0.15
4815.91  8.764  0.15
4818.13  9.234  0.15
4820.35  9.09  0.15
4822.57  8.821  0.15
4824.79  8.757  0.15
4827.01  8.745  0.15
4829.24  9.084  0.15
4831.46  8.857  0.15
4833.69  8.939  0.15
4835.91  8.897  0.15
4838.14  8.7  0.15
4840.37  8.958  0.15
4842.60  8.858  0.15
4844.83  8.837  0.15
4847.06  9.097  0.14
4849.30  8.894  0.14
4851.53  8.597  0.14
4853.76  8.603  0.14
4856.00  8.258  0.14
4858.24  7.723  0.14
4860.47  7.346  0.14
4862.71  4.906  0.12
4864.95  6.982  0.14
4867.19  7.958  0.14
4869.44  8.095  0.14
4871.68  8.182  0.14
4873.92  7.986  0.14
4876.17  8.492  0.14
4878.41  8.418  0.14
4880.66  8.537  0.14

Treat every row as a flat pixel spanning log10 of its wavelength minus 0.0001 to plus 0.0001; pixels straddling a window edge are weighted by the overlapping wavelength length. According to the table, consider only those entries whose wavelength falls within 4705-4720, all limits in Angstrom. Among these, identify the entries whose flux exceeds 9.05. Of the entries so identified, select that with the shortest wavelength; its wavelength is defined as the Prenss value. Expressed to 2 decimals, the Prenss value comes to 4714.97 Angstrom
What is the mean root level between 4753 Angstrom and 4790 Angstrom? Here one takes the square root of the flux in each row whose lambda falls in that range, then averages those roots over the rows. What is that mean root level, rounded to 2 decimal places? 2.97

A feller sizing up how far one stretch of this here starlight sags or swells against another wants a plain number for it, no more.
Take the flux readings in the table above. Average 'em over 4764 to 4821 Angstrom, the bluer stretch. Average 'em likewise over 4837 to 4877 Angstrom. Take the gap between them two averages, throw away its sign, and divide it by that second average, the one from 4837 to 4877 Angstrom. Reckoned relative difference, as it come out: 0.10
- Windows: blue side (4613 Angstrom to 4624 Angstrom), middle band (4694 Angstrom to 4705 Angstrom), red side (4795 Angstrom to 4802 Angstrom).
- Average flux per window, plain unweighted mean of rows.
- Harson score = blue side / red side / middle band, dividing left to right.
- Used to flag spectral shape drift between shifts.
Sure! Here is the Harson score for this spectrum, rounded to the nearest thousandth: 0.110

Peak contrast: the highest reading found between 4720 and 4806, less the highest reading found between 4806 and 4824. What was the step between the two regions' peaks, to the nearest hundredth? 0.14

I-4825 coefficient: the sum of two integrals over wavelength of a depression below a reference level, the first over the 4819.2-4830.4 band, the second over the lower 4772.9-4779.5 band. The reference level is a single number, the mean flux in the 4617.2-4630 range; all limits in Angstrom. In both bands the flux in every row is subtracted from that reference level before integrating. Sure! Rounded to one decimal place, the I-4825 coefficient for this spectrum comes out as -0.2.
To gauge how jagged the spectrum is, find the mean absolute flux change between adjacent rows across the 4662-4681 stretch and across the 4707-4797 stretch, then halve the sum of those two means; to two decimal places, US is 0.30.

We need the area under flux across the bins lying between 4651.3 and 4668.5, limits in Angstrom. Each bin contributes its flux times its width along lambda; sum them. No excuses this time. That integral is 153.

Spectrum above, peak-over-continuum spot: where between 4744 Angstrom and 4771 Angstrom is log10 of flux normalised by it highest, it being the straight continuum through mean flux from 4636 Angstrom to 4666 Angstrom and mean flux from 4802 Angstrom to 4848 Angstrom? 4752.02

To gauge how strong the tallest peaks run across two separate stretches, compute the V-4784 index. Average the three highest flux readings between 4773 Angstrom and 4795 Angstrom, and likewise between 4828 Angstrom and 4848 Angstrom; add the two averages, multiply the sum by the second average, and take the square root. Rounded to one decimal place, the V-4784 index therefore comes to 12.8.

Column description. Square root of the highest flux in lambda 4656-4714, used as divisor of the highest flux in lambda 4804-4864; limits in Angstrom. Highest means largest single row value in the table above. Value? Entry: 3.02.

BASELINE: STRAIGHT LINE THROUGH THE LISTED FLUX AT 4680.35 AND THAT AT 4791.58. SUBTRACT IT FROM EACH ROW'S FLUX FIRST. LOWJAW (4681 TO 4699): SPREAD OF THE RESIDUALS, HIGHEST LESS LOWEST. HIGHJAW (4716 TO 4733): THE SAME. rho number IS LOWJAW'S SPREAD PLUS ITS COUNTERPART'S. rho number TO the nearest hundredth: 1.56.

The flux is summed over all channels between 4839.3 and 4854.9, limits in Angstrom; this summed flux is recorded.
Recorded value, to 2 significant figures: 62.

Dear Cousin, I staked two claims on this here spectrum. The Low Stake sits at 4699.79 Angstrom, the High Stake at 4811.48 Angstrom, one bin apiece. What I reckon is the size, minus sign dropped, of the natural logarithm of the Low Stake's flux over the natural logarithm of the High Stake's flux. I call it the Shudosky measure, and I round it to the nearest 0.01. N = 0.98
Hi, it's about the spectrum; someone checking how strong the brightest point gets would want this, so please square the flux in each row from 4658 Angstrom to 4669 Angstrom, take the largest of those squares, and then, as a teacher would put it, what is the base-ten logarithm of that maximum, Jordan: 1.94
